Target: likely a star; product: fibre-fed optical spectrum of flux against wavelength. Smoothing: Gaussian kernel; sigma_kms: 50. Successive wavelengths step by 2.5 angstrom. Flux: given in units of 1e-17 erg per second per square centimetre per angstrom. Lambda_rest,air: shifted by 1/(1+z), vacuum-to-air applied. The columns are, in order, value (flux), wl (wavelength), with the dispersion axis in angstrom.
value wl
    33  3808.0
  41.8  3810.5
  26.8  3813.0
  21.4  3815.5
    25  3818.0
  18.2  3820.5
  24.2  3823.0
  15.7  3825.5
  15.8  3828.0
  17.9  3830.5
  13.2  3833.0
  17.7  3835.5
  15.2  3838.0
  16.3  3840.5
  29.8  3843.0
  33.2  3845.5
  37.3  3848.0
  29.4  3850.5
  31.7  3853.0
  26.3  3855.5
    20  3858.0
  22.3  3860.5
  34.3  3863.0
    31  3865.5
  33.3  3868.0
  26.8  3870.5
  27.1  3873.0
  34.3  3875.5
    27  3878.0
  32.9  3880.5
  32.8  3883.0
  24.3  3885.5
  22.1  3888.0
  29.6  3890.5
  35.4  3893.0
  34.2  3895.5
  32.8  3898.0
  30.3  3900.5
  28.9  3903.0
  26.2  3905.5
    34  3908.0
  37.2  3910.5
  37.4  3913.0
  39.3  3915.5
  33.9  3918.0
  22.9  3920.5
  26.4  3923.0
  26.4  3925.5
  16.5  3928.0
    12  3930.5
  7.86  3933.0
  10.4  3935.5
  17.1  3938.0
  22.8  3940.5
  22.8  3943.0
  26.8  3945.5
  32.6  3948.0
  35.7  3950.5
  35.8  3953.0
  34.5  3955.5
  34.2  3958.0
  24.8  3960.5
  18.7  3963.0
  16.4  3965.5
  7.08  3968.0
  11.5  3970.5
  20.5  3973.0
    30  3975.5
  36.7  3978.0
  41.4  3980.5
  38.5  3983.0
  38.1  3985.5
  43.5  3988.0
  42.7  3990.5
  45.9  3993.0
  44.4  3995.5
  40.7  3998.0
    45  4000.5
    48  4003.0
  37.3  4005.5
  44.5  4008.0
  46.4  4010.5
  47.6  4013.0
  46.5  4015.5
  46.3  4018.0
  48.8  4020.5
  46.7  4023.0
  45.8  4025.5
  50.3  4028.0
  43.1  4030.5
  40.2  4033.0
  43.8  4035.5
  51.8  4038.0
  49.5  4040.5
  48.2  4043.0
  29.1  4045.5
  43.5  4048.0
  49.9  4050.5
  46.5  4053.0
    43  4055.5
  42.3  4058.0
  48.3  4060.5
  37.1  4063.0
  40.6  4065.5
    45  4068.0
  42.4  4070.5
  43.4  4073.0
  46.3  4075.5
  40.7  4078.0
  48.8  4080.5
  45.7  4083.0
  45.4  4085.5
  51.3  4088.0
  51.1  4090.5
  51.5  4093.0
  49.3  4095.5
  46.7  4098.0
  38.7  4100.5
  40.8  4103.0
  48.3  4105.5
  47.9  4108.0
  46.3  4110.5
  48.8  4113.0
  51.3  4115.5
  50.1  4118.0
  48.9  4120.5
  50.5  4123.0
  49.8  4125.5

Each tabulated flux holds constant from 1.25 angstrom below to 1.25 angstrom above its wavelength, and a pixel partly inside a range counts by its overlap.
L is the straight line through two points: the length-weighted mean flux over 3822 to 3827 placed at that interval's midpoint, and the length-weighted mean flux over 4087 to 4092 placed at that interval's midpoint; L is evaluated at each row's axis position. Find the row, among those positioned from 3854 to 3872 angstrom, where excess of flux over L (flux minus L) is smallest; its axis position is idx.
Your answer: 3858.0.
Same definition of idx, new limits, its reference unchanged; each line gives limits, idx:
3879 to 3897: 3888.0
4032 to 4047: 4045.5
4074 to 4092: 4078.0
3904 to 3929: 3928.0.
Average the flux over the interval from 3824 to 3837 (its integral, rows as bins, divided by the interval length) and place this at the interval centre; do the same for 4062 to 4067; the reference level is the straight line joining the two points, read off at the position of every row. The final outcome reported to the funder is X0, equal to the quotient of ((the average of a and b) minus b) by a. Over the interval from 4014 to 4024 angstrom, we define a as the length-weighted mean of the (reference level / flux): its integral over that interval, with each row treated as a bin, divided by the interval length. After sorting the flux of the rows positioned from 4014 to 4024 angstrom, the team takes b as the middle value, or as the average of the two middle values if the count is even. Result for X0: -31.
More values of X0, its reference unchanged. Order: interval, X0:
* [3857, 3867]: -17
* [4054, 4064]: -23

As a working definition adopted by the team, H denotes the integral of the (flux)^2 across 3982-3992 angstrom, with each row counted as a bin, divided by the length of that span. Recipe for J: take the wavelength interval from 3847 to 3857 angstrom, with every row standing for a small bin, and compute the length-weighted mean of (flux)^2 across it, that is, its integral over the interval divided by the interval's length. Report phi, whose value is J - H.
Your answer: -715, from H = 1678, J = 963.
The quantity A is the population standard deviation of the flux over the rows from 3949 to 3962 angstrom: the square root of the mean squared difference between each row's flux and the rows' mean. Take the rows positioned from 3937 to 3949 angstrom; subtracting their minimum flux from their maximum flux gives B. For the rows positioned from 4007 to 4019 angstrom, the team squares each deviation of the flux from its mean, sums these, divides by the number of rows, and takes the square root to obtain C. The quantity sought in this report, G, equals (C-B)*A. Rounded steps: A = 4.1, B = 15.5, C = 1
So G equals -60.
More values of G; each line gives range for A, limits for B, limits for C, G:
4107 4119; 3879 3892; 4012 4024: -17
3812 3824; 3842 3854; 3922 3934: -1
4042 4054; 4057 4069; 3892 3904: -66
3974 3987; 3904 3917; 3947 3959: -45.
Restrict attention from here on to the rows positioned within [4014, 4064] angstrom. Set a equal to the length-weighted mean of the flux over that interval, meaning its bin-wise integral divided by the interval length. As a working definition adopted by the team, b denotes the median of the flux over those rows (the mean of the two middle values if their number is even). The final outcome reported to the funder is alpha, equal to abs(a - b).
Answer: 1.3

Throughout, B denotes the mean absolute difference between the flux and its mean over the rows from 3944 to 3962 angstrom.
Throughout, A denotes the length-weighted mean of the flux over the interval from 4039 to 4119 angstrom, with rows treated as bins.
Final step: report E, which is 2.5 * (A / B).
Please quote 32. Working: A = 46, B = 4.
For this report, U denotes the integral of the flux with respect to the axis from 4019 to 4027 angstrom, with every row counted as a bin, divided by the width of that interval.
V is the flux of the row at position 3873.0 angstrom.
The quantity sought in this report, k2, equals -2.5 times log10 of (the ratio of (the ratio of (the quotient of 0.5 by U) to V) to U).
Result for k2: 12.7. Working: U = 47.2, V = 27.1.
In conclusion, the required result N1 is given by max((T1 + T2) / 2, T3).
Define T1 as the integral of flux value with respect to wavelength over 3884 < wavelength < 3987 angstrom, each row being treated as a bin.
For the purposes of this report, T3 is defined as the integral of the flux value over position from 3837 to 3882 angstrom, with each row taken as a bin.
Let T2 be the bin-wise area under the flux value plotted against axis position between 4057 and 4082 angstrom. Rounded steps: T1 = 2804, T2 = 1088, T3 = 1275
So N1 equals 1946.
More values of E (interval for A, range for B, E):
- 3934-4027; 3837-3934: 15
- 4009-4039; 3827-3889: 19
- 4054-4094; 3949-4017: 13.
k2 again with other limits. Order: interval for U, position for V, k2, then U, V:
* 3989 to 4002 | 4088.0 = 13.2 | 43.8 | 51.3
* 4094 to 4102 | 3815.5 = 12.3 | 45.0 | 21.4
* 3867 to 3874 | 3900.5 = 11.8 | 29.0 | 30.3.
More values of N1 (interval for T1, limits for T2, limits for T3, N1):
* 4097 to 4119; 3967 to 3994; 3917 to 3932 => 950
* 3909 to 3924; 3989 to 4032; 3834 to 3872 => 1220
